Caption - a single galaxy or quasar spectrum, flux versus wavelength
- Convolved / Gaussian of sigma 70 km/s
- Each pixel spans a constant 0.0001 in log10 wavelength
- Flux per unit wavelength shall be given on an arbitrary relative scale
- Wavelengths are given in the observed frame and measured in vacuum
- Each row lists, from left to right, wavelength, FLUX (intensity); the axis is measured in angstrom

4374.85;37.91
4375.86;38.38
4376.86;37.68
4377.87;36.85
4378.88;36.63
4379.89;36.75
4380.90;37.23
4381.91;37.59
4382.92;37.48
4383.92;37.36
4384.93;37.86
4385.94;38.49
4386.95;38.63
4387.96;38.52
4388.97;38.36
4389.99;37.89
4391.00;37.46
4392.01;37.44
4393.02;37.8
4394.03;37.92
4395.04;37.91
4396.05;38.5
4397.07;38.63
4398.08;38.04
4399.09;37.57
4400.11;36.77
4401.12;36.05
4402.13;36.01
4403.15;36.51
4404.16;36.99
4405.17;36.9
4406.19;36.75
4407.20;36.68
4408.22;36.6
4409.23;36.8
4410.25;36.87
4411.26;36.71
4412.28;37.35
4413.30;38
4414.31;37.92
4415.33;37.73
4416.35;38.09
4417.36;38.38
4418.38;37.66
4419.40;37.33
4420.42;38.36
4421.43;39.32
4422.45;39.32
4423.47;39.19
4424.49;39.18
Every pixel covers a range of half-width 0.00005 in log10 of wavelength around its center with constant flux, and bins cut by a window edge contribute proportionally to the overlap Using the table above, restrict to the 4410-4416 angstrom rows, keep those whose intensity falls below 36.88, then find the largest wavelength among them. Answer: 4411.26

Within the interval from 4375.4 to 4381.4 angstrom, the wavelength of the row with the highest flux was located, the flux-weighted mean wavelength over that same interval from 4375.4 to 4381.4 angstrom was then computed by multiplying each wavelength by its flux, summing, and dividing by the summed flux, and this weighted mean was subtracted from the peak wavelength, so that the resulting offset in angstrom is -2.5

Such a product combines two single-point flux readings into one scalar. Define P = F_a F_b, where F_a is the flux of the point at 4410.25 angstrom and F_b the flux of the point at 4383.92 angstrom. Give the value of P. 1377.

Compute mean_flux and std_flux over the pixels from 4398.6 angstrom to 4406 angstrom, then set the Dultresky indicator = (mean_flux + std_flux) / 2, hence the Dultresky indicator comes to 18.6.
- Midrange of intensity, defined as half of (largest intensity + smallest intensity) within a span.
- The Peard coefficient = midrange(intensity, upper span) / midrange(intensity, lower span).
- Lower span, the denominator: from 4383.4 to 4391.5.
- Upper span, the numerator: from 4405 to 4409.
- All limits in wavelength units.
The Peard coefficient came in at 0.97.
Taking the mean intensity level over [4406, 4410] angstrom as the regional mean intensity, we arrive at 36.7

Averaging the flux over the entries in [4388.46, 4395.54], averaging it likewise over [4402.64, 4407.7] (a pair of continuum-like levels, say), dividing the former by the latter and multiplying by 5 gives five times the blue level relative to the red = 5.14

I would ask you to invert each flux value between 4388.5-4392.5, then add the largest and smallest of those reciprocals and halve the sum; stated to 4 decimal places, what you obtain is 0.0264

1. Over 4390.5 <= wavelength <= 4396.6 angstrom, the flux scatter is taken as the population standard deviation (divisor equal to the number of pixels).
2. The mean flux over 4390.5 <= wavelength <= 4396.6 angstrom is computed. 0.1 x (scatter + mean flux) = 3.82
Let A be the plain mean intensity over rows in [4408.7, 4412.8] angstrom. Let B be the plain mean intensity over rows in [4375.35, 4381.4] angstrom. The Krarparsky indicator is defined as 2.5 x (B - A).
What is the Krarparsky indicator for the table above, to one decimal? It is 0.8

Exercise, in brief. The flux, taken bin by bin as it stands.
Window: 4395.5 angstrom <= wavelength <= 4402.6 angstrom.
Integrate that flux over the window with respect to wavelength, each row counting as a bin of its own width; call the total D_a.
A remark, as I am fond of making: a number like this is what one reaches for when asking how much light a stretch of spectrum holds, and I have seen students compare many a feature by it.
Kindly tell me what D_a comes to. 265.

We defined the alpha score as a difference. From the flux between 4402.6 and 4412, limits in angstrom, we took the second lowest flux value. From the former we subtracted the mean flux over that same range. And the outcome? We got -0.16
